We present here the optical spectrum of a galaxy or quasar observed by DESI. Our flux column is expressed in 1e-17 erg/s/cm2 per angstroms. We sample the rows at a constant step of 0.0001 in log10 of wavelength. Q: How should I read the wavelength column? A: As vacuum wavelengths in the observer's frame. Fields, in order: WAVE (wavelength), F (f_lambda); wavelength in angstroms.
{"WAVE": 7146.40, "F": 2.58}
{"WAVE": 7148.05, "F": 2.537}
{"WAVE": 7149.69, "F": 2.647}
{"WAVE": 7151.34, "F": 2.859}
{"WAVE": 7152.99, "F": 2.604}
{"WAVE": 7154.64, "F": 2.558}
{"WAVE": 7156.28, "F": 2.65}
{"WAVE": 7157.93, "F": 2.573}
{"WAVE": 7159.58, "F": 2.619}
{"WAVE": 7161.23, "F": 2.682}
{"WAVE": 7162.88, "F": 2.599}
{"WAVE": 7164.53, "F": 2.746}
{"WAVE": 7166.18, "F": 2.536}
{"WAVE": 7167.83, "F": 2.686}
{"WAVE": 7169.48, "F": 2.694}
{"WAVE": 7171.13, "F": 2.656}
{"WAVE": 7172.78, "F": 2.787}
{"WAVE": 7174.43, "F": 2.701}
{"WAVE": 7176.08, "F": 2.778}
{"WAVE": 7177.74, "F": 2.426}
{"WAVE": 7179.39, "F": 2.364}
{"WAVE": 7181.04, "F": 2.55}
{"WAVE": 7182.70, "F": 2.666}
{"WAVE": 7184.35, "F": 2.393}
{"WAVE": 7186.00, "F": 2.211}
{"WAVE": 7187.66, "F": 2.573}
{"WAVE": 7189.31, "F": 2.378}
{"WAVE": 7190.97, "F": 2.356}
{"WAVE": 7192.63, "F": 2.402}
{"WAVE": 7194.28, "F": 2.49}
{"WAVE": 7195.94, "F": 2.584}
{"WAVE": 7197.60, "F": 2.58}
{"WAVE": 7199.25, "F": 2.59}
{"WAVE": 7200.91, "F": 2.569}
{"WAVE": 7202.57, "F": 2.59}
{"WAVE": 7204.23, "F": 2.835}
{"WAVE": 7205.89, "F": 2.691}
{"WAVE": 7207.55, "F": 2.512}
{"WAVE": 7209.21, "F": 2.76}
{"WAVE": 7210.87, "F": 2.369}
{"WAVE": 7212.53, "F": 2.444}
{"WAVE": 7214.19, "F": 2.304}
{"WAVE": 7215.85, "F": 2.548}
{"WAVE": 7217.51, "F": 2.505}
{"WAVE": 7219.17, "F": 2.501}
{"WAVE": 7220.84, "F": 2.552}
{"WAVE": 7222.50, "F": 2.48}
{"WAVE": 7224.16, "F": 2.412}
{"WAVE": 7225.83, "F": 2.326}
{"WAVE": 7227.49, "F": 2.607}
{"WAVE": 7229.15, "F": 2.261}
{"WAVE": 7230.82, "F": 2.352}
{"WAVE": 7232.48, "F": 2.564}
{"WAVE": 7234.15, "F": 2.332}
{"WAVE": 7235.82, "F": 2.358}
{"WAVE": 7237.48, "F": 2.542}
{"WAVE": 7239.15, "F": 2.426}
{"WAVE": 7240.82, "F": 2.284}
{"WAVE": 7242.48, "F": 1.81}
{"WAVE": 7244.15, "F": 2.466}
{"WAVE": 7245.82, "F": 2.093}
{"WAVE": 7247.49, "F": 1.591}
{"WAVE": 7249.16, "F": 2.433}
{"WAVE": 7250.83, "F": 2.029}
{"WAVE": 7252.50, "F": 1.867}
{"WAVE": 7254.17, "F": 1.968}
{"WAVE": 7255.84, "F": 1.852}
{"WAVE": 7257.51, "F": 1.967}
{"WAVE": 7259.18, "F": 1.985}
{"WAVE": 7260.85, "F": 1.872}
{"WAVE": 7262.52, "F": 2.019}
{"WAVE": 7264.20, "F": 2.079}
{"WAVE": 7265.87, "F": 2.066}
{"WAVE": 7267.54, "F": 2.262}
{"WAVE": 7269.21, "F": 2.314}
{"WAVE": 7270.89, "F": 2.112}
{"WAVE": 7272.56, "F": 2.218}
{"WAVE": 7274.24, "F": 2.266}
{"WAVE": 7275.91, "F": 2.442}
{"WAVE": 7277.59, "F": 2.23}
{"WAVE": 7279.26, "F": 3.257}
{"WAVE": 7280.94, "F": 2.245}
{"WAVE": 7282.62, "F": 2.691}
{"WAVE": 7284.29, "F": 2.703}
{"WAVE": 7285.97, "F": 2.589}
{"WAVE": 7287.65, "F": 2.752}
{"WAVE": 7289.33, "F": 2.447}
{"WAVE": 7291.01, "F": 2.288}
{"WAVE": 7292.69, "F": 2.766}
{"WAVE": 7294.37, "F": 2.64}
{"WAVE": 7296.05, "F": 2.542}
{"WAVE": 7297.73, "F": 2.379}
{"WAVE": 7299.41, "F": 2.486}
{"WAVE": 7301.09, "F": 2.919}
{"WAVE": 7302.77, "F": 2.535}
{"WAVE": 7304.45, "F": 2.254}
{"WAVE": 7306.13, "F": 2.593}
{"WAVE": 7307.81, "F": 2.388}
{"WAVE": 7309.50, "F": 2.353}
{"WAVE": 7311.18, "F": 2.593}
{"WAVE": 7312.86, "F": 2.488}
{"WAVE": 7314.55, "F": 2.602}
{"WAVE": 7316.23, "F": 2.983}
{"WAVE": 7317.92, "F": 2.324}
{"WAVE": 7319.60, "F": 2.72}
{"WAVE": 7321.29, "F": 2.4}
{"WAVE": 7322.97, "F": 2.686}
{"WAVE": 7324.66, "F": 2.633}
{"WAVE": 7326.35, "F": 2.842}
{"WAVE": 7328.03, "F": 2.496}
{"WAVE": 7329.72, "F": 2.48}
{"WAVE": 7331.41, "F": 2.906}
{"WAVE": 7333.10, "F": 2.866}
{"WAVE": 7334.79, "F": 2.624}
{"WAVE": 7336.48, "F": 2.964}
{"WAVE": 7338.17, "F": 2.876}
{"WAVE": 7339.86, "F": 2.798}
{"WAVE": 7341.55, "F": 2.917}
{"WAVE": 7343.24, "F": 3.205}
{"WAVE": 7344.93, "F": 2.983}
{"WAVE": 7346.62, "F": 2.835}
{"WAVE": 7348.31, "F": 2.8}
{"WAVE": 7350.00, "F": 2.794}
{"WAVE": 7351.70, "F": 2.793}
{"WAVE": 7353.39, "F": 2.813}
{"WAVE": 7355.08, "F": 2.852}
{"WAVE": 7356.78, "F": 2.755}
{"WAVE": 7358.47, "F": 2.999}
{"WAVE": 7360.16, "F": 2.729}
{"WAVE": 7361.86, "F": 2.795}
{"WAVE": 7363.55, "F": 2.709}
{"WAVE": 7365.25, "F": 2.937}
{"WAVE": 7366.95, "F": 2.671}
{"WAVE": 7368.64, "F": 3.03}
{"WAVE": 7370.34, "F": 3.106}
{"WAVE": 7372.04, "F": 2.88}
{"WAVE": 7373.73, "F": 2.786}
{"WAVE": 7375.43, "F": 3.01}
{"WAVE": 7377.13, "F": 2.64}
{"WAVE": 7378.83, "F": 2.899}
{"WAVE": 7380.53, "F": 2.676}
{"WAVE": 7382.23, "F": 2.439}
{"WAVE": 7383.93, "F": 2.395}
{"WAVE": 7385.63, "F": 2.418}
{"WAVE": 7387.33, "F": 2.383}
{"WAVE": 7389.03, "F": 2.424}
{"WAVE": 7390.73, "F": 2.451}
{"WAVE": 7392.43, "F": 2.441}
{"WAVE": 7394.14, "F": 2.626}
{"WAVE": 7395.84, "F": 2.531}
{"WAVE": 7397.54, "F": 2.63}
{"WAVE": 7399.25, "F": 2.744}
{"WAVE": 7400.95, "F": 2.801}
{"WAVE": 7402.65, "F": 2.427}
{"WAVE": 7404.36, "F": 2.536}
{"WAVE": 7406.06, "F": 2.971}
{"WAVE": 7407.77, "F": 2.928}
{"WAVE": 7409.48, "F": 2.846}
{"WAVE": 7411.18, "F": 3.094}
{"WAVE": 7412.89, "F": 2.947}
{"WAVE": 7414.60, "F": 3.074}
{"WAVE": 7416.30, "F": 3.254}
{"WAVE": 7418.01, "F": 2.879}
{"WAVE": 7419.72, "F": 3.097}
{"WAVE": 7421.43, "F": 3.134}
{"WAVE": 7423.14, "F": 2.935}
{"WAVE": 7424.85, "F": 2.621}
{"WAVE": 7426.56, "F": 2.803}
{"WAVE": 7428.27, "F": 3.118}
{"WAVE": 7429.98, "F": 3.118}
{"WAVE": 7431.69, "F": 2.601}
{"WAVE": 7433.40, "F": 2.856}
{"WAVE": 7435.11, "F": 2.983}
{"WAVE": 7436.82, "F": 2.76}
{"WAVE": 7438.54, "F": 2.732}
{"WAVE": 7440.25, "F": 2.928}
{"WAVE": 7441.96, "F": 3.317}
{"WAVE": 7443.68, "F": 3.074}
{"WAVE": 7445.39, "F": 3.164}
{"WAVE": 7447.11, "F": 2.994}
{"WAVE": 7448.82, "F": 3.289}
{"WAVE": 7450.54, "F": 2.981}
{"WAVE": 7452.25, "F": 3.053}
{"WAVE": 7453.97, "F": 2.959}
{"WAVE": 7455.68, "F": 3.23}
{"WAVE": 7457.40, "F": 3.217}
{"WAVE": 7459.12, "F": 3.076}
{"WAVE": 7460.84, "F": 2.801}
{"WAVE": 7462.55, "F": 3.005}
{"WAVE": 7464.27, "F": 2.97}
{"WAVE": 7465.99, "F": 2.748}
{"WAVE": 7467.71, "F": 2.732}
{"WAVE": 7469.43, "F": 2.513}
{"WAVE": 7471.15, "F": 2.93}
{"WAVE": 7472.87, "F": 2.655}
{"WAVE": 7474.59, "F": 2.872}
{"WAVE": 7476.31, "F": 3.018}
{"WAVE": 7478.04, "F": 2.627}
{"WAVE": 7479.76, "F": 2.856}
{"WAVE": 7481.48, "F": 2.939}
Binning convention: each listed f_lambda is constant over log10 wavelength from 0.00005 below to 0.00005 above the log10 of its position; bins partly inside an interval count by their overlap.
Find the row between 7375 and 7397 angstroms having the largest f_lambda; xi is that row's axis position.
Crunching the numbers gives 7375.43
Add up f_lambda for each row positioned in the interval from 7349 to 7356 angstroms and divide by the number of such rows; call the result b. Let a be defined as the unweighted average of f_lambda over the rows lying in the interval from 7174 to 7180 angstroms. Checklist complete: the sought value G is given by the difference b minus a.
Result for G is 0.2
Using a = 2.6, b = 2.81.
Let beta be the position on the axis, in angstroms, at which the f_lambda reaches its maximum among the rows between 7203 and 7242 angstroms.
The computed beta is 7204.23 angstroms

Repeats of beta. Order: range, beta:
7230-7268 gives 7232.48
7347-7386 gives 7370.34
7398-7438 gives 7416.30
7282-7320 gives 7316.23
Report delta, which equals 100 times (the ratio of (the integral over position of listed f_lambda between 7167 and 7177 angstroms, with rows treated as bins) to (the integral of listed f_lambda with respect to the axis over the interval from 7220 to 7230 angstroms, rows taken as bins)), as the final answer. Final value 111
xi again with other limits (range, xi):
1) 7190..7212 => 7204.23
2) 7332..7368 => 7343.24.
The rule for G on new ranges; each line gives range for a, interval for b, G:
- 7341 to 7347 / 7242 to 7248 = -1.0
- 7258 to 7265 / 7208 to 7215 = 0.5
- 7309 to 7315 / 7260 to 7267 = -0.5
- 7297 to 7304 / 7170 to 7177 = 0.2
